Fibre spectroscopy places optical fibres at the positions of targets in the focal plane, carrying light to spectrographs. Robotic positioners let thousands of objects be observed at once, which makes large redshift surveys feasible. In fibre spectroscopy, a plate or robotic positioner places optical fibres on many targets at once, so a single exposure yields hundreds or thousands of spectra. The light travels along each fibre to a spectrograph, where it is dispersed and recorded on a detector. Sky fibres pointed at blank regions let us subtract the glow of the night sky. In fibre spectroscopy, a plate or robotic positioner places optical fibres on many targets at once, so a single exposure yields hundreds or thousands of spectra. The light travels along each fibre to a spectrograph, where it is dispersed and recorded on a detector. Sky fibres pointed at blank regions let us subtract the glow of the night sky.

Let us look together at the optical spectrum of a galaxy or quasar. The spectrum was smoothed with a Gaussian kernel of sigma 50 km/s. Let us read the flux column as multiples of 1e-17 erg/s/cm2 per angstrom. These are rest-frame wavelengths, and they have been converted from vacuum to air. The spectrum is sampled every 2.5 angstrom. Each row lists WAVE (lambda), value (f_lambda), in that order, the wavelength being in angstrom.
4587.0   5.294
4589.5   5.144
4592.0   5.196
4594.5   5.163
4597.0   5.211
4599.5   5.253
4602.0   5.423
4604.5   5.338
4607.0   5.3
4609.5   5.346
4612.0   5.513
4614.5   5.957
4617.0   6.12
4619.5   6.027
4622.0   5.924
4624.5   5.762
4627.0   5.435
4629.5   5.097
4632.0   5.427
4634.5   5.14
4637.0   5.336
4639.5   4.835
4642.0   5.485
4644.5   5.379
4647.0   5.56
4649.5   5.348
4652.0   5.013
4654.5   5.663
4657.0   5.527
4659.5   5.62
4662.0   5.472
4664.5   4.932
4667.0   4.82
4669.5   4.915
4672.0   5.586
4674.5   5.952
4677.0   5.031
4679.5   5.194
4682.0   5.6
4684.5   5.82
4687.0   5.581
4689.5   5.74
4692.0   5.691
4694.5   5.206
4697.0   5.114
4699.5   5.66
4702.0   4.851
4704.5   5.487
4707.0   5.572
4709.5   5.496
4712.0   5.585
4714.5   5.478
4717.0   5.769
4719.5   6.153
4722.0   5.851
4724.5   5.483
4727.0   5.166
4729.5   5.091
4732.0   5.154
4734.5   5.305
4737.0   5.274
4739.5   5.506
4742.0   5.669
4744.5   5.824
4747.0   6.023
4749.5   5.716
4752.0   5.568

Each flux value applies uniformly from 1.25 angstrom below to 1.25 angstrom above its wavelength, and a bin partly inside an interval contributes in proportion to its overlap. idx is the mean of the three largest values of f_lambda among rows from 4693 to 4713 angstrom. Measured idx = 5.61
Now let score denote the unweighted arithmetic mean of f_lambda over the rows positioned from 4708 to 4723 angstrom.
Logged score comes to 5.72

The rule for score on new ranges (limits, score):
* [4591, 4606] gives 5.26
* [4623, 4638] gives 5.37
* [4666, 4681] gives 5.25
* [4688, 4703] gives 5.38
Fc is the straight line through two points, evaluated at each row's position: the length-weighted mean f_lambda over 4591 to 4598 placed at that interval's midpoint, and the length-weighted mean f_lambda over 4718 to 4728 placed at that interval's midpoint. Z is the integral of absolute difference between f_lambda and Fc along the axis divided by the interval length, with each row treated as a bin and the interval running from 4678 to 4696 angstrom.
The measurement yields 0.21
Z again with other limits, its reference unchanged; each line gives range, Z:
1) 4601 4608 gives 0.13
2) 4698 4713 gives 0.20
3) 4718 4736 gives 0.42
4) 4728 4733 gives 0.58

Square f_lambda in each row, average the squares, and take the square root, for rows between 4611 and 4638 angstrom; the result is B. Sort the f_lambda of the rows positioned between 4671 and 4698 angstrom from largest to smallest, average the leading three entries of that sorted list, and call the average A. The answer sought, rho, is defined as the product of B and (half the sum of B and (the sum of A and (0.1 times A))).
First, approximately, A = 5.84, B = 5.62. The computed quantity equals 33.9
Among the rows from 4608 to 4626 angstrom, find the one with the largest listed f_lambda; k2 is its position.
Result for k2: 4617.0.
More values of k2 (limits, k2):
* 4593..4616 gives 4614.5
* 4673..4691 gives 4674.5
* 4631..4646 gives 4642.0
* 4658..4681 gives 4674.5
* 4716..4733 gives 4719.5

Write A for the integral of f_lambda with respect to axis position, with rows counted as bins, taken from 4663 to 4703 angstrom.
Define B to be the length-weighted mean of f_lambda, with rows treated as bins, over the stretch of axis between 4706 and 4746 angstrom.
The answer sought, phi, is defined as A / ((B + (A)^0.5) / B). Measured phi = 58.7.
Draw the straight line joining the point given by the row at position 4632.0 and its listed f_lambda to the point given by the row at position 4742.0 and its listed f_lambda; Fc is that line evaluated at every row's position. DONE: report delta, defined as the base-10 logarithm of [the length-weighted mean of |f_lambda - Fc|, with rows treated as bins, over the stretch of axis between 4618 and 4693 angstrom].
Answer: -0.58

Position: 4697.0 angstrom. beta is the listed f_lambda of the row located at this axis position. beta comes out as 5.114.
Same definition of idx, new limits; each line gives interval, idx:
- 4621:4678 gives 5.88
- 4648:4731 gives 5.99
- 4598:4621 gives 6.03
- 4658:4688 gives 5.80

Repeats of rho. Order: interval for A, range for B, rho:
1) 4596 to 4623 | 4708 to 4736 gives 33.5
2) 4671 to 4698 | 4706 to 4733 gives 33.1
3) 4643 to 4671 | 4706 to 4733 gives 32.4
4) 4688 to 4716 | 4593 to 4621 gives 32.6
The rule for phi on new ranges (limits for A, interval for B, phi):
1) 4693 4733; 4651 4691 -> 58.4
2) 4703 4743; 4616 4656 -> 59.2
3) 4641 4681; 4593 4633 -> 58.6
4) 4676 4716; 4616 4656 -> 58.9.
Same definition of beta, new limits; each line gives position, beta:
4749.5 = 5.716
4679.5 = 5.194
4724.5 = 5.483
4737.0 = 5.274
